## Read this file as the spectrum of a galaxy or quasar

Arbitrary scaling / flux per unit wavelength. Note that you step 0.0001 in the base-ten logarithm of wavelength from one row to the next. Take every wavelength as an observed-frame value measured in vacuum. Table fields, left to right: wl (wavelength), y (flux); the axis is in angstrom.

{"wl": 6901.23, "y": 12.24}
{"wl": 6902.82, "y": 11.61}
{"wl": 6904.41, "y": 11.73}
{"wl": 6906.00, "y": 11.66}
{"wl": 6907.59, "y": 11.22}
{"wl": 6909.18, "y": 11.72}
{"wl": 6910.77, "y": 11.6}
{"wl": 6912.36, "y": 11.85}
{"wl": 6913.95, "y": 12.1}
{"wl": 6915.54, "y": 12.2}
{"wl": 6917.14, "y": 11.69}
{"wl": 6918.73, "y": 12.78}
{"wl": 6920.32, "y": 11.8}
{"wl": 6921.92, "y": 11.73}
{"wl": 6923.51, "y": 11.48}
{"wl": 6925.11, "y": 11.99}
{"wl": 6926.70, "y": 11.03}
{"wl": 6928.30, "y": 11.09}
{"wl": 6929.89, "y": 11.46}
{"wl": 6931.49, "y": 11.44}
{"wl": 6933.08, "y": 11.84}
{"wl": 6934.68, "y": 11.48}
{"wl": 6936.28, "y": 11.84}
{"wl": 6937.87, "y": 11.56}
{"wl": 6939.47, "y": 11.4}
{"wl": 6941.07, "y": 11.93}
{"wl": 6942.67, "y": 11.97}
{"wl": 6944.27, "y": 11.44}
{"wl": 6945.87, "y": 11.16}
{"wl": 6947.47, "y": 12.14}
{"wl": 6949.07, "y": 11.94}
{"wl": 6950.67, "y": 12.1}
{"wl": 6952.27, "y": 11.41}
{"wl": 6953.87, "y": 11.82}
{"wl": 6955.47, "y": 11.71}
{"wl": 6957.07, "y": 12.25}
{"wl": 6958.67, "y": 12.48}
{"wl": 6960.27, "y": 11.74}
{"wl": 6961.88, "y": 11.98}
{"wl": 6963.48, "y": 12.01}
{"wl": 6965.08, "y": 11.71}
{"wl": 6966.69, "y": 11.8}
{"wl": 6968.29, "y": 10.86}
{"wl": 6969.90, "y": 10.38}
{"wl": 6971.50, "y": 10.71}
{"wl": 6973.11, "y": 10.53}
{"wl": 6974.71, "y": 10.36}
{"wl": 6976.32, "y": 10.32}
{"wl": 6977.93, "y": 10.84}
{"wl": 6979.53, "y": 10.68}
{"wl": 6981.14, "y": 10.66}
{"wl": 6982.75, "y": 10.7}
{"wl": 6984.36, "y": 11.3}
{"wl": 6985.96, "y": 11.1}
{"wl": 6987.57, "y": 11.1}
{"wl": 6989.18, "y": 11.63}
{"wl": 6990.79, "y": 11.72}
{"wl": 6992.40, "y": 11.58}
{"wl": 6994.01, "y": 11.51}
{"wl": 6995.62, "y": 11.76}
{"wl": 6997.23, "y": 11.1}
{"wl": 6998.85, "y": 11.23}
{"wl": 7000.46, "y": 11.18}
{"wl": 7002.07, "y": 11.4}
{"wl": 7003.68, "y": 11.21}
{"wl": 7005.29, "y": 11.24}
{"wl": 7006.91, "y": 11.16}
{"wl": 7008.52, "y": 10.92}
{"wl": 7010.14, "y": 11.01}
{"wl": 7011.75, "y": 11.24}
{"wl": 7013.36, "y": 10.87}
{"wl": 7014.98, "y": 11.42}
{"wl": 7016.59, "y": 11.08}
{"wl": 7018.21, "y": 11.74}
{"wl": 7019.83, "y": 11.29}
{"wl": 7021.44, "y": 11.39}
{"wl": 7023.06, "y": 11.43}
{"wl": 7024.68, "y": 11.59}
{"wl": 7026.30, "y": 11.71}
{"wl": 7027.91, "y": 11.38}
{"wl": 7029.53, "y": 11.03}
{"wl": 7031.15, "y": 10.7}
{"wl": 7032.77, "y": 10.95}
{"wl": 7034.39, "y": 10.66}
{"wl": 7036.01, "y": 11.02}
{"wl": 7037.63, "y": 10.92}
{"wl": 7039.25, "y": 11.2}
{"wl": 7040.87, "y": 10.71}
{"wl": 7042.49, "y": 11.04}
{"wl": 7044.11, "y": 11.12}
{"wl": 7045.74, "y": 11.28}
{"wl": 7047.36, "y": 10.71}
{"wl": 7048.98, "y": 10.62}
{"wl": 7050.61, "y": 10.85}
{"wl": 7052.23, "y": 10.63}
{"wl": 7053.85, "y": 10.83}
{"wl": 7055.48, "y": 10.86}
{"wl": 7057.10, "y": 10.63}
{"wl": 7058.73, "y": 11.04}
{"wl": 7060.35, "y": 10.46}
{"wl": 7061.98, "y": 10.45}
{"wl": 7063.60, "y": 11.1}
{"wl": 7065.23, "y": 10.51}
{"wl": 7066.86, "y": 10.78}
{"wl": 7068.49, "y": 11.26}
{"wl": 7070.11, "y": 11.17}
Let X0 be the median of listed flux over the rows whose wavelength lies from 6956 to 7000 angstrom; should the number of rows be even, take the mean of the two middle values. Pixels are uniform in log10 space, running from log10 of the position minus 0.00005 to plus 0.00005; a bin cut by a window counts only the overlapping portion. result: 11.2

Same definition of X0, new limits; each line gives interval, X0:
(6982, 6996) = 11.5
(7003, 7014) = 11.2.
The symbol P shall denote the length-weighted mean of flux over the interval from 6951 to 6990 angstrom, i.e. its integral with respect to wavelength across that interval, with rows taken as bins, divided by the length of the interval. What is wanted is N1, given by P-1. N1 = 10.3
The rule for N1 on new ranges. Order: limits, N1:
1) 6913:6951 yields 10.7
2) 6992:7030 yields 10.3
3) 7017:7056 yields 10.1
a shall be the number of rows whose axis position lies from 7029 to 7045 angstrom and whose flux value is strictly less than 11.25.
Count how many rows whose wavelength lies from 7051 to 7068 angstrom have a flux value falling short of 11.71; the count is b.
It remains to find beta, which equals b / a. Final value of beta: 1.0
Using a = 10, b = 10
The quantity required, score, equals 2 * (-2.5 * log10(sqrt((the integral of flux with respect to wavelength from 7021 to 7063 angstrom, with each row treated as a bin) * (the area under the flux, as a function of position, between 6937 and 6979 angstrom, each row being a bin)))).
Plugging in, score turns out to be -13.37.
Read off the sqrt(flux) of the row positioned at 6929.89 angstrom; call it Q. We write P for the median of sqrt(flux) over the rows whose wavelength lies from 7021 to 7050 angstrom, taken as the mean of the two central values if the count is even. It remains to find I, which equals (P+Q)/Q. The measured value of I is 1.98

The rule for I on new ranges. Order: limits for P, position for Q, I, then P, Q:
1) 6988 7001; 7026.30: 1.99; 3.40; 3.42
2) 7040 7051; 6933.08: 1.96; 3.29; 3.44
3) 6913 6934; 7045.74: 2.02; 3.42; 3.36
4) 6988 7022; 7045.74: 2.00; 3.35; 3.36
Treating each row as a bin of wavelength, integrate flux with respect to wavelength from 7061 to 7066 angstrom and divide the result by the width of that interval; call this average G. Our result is 10.7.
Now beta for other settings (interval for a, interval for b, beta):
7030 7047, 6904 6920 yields 0.4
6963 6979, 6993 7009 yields 1.3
